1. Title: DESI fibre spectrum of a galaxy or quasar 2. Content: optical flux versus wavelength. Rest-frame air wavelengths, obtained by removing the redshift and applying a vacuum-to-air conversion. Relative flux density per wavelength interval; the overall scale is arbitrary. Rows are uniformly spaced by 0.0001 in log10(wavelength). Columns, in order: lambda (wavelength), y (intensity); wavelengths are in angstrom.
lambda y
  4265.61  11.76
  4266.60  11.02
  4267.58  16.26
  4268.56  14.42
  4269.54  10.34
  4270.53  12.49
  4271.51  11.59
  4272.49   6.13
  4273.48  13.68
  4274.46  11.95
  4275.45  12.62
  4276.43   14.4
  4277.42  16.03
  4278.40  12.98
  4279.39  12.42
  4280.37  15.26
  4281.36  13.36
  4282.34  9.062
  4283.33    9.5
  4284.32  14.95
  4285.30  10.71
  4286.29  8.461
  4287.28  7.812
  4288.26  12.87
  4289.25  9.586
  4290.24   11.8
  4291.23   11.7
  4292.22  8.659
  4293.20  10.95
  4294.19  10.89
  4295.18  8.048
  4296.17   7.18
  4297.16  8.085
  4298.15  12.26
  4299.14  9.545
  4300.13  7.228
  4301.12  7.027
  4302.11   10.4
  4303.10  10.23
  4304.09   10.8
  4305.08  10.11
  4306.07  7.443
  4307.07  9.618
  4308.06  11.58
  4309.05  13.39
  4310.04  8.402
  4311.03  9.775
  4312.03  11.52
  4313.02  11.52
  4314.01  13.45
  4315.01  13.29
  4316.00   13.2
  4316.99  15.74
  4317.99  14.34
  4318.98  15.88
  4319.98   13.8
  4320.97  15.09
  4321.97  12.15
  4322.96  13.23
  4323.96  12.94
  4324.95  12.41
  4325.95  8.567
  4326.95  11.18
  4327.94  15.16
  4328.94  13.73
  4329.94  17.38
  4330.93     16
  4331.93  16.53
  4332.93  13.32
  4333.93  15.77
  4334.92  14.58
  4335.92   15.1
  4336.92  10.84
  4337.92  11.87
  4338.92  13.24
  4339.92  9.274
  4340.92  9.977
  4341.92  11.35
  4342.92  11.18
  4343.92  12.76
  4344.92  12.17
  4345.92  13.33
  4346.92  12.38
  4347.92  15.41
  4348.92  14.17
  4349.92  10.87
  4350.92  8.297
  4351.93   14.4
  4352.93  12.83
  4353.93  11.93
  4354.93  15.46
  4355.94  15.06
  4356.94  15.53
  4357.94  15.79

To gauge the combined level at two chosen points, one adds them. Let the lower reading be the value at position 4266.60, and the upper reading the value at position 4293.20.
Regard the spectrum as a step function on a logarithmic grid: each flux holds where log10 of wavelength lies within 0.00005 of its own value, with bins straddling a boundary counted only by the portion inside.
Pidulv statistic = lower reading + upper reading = 22.0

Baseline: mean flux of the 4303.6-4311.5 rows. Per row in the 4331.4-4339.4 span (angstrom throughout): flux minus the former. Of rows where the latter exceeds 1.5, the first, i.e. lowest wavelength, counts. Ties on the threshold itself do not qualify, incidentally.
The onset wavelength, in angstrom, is 4331.93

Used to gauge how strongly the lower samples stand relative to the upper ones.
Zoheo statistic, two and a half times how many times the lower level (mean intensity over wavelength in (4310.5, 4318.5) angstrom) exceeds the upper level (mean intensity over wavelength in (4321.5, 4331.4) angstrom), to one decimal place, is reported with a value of 2.4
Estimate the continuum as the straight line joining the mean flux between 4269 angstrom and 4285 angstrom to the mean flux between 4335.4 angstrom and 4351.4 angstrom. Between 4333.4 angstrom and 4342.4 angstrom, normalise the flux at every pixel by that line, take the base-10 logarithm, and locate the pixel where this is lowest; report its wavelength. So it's 4339.92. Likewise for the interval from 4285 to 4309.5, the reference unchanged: 4301.12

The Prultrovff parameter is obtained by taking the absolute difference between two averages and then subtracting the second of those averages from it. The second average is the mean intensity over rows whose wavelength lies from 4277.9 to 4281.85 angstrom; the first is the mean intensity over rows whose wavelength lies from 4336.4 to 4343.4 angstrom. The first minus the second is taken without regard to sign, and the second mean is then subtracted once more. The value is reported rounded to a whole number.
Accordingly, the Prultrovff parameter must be -11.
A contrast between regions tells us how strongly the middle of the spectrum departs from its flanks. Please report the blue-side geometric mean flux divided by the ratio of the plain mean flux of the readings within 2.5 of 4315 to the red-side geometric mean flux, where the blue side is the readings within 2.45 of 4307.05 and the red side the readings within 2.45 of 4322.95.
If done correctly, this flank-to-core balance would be 10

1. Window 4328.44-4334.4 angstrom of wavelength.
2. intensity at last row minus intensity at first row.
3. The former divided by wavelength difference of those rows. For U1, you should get 0.4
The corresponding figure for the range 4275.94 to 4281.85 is -0.2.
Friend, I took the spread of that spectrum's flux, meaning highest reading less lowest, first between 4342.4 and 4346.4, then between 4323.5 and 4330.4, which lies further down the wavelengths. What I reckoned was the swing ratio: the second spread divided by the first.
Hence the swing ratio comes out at 4.10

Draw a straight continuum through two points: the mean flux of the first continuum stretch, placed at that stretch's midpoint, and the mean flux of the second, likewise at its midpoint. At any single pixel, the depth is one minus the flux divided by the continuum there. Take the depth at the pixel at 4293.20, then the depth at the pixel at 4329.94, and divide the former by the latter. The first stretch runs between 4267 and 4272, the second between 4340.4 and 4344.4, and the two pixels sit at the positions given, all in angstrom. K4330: -0.2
